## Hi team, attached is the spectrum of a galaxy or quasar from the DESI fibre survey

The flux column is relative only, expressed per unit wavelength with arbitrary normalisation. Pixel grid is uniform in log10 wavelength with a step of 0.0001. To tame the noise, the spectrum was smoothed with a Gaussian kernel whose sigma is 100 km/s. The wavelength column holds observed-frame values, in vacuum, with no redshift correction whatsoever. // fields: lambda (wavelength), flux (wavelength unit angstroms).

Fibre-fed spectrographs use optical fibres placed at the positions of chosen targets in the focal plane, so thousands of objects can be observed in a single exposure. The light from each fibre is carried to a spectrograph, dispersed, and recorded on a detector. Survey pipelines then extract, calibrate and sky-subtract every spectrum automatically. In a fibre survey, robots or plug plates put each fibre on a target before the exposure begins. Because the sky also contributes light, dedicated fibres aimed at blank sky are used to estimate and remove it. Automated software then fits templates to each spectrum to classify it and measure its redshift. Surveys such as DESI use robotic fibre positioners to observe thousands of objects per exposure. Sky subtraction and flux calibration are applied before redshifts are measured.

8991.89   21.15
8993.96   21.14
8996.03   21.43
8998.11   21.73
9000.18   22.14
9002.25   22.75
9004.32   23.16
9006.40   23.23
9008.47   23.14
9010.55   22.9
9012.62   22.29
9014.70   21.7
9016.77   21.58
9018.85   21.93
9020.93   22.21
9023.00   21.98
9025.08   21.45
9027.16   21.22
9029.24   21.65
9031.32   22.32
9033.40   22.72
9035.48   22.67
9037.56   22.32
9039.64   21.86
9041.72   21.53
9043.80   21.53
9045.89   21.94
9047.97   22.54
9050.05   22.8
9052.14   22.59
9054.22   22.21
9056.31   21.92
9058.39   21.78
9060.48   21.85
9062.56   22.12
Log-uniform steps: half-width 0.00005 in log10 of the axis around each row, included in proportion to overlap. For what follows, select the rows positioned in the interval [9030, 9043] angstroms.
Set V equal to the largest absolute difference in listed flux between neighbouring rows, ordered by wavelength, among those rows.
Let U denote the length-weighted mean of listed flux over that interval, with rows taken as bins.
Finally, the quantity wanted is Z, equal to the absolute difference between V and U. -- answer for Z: 21.8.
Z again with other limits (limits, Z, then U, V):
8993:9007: 21.6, 22.19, 0.61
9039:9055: 21.5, 22.13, 0.60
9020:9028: 21.2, 21.73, 0.53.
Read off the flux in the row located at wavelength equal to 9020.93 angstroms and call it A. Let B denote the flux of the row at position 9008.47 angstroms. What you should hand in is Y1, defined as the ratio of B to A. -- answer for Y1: 1.04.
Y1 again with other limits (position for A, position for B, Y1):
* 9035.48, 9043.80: 0.95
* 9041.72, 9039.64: 1.02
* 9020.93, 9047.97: 1.01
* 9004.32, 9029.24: 0.93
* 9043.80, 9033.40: 1.06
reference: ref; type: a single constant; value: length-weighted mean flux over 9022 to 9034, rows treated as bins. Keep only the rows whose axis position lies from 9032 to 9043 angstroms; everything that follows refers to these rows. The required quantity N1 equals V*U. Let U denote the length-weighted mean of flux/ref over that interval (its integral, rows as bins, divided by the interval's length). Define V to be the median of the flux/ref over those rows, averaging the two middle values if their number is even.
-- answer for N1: 1.04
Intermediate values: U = 1.02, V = 1.02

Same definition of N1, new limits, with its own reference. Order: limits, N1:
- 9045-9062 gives 1.03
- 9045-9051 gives 1.06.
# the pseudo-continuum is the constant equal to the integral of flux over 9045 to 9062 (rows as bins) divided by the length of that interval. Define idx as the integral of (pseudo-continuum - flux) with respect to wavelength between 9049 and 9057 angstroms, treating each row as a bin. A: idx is -1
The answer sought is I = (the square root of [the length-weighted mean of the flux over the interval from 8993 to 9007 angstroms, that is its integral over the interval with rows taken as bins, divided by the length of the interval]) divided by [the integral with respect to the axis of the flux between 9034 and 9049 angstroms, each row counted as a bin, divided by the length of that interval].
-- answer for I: 0.213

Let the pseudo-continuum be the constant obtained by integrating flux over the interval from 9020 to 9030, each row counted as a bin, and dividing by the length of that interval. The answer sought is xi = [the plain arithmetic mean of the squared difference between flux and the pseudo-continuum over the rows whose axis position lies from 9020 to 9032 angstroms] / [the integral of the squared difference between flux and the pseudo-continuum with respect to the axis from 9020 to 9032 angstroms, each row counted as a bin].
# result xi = 0.087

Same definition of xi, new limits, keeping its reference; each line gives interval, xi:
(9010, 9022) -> 0.096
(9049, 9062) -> 0.078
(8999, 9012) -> 0.080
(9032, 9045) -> 0.078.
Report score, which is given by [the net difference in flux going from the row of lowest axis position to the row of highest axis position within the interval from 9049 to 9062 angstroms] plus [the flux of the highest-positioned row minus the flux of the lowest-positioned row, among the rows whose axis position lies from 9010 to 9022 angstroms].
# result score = -1.6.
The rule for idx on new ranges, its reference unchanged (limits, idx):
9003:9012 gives -8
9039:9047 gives 4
